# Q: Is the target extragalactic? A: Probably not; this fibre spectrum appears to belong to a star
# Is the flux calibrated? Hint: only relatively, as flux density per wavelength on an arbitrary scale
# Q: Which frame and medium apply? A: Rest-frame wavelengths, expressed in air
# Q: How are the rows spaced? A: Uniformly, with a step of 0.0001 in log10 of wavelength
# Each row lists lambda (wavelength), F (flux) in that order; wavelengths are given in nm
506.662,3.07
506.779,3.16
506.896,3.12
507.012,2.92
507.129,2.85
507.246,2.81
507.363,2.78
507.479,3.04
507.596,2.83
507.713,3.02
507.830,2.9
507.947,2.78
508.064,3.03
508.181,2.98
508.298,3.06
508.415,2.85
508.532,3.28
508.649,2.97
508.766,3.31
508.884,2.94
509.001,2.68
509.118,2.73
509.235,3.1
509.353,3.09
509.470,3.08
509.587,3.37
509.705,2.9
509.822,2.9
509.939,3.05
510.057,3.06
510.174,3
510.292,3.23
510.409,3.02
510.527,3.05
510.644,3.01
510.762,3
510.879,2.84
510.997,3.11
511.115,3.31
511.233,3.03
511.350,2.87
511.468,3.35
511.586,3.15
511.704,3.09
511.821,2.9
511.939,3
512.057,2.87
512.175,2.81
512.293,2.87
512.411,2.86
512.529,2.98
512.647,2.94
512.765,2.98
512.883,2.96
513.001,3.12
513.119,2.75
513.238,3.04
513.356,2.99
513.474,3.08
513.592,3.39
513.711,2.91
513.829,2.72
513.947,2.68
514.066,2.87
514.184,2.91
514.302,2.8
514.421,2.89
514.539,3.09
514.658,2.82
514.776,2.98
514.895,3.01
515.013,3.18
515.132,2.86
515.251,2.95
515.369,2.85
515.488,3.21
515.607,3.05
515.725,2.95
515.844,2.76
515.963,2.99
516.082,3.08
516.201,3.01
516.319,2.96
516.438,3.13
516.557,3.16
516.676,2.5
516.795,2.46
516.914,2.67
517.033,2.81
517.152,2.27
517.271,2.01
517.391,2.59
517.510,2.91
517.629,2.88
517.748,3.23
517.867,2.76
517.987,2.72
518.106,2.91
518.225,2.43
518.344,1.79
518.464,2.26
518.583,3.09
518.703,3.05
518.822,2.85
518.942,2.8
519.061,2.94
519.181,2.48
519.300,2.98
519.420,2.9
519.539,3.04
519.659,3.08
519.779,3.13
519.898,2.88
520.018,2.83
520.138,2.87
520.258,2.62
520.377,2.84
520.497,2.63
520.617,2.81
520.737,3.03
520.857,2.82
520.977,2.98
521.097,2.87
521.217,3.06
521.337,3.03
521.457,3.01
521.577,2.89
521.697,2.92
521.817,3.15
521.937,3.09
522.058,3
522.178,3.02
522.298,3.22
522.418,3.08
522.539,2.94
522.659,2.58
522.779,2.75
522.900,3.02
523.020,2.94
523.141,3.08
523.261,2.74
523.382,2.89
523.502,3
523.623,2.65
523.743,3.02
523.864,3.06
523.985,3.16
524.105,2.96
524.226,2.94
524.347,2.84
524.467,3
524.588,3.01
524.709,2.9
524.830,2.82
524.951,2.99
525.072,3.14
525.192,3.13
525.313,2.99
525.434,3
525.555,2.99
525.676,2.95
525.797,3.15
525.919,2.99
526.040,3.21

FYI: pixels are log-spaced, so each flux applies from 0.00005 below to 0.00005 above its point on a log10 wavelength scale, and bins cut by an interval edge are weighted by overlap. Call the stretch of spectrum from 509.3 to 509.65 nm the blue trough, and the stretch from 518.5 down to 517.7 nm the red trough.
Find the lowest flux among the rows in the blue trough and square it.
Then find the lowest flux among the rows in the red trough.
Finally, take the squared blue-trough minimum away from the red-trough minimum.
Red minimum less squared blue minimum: -7.7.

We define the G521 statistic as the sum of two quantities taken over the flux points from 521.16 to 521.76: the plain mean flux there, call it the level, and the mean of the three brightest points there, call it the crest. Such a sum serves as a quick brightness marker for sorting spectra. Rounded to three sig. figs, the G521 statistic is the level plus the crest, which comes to 6.02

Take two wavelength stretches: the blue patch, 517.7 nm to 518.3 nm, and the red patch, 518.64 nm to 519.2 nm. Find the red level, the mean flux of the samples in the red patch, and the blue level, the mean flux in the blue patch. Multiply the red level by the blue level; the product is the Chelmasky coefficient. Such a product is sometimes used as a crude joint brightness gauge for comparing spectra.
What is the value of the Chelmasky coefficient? 7.9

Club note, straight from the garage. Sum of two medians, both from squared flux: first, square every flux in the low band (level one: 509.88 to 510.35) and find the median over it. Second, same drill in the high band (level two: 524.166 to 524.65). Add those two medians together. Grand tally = 18.2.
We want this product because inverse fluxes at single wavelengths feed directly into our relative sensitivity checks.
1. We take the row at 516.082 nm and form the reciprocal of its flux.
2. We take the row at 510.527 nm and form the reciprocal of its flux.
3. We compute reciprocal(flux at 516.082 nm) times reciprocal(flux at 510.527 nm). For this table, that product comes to 0.106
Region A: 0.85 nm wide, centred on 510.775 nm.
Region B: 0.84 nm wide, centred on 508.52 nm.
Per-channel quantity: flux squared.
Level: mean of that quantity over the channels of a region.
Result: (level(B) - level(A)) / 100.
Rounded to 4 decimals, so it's 0.0005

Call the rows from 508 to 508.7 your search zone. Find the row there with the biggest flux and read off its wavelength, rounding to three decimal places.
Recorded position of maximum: 508.532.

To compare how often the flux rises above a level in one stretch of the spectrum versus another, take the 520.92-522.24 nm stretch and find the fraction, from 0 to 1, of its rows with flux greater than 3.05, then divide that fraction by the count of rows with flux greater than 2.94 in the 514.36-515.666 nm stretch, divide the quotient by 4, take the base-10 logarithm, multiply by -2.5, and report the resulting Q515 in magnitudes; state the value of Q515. 5.03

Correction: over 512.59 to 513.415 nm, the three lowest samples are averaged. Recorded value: 2.9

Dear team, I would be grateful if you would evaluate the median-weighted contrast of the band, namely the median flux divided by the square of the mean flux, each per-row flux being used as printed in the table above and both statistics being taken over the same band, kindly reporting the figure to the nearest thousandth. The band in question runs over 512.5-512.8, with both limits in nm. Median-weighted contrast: 0.339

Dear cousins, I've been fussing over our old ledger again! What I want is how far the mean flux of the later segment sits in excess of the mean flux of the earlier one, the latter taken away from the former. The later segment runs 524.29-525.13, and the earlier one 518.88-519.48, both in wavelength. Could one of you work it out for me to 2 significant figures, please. 0.14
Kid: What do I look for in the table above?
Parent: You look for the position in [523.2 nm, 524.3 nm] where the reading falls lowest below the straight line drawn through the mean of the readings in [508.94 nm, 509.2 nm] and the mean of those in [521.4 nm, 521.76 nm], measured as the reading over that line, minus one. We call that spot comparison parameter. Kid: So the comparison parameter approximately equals 523.623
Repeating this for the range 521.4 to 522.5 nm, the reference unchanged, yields 521.577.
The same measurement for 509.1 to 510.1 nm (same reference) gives 509.118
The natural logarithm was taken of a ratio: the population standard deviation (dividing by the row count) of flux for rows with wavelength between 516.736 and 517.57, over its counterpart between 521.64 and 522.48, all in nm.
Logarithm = 1.1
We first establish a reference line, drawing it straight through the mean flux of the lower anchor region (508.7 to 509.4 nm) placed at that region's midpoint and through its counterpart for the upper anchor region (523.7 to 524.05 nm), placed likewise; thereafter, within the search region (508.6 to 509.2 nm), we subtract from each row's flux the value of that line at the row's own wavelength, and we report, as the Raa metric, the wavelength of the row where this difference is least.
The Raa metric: 509.001 nm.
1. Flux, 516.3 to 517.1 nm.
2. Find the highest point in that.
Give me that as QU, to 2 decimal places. 3.16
